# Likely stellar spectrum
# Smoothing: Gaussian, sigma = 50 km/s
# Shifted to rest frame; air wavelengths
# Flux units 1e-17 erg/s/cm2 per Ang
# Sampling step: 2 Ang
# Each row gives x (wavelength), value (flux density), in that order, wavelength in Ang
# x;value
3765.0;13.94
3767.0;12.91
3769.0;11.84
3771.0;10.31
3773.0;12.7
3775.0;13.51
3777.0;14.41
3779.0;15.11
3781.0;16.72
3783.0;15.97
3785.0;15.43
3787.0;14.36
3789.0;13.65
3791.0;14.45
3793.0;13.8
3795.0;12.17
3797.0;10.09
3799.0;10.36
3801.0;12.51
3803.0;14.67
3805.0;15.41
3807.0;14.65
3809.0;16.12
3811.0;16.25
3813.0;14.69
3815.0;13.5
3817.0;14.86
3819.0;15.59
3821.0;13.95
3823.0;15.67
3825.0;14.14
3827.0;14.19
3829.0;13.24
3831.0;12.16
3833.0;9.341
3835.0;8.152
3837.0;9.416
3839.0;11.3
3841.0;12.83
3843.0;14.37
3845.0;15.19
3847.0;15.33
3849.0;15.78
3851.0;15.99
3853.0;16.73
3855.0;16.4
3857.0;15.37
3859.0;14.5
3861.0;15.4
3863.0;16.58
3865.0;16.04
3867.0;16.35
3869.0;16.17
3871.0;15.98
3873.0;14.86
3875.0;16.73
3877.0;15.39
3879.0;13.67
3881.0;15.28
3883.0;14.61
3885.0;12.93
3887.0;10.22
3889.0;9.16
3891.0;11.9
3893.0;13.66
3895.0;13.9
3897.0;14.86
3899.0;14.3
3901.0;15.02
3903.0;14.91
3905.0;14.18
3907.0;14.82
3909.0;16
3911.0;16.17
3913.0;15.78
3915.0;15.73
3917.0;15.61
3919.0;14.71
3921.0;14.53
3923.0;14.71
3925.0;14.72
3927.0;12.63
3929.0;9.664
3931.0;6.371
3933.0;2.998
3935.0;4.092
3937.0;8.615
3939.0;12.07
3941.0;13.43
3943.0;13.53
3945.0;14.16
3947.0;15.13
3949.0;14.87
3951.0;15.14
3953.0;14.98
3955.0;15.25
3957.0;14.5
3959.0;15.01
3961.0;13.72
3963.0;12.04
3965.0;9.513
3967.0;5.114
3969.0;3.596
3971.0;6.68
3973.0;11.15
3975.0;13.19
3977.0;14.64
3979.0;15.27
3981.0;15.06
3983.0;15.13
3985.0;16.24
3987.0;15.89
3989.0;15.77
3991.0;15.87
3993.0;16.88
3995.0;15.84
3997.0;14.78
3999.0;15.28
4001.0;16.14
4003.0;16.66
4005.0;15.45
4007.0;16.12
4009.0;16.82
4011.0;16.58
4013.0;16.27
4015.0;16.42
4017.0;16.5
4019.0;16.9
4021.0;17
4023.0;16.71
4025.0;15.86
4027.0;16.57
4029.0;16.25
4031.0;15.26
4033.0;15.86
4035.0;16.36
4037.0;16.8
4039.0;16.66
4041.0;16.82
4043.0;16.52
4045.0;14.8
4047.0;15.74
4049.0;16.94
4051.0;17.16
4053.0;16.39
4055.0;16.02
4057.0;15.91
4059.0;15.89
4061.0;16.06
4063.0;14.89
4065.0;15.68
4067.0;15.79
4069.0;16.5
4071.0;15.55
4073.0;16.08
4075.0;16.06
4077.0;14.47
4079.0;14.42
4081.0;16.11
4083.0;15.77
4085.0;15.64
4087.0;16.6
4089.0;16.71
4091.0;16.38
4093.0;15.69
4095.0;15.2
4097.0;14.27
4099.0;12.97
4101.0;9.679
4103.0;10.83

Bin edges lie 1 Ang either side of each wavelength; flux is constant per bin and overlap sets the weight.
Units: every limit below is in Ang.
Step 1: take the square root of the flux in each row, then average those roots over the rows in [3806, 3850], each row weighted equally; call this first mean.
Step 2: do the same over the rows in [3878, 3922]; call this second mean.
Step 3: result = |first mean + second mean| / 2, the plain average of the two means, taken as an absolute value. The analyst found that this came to 3.72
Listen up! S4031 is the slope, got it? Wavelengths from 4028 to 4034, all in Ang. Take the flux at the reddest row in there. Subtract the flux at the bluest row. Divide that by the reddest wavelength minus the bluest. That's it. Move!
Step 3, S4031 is -0.10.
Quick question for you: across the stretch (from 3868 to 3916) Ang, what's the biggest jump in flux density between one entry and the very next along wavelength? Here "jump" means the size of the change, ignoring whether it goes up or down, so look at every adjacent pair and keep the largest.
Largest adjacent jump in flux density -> 2.7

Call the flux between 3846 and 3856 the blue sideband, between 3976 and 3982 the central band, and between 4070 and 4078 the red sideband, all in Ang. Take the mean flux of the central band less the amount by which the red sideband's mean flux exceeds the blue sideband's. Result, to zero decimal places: 15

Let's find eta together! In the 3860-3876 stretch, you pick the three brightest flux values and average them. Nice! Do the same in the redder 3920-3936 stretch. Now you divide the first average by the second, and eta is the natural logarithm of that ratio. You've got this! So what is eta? 0.12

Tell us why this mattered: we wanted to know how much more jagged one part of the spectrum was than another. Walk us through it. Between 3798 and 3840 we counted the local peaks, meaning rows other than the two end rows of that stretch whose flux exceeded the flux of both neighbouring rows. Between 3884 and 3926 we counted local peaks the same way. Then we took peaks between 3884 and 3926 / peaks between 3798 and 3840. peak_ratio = 0.60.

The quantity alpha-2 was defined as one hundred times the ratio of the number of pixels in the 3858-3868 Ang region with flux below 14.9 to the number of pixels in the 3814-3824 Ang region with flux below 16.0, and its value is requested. 20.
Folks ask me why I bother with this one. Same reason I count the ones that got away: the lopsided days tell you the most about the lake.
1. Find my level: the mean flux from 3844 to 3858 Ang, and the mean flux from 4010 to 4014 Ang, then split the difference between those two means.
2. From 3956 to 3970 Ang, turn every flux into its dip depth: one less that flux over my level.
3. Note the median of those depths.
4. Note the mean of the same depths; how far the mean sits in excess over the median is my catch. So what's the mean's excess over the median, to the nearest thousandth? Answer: 0.096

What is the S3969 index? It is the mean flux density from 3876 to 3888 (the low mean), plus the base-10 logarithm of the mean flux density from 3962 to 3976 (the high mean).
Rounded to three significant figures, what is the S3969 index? 14.6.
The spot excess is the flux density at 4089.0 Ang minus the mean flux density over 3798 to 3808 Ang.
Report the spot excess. 3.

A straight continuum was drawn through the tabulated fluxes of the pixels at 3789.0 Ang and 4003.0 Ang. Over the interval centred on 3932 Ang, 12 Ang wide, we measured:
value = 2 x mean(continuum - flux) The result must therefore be 17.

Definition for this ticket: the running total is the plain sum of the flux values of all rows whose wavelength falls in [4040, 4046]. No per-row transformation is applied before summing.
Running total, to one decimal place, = 48.1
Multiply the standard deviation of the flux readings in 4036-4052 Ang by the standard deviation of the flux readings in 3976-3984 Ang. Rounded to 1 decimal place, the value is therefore 0.2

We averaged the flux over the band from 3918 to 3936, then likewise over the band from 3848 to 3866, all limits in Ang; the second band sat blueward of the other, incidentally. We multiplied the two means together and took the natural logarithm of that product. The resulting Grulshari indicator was 5.11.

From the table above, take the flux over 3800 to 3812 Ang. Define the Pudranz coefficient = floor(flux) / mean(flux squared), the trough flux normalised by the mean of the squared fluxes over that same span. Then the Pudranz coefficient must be 0.056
